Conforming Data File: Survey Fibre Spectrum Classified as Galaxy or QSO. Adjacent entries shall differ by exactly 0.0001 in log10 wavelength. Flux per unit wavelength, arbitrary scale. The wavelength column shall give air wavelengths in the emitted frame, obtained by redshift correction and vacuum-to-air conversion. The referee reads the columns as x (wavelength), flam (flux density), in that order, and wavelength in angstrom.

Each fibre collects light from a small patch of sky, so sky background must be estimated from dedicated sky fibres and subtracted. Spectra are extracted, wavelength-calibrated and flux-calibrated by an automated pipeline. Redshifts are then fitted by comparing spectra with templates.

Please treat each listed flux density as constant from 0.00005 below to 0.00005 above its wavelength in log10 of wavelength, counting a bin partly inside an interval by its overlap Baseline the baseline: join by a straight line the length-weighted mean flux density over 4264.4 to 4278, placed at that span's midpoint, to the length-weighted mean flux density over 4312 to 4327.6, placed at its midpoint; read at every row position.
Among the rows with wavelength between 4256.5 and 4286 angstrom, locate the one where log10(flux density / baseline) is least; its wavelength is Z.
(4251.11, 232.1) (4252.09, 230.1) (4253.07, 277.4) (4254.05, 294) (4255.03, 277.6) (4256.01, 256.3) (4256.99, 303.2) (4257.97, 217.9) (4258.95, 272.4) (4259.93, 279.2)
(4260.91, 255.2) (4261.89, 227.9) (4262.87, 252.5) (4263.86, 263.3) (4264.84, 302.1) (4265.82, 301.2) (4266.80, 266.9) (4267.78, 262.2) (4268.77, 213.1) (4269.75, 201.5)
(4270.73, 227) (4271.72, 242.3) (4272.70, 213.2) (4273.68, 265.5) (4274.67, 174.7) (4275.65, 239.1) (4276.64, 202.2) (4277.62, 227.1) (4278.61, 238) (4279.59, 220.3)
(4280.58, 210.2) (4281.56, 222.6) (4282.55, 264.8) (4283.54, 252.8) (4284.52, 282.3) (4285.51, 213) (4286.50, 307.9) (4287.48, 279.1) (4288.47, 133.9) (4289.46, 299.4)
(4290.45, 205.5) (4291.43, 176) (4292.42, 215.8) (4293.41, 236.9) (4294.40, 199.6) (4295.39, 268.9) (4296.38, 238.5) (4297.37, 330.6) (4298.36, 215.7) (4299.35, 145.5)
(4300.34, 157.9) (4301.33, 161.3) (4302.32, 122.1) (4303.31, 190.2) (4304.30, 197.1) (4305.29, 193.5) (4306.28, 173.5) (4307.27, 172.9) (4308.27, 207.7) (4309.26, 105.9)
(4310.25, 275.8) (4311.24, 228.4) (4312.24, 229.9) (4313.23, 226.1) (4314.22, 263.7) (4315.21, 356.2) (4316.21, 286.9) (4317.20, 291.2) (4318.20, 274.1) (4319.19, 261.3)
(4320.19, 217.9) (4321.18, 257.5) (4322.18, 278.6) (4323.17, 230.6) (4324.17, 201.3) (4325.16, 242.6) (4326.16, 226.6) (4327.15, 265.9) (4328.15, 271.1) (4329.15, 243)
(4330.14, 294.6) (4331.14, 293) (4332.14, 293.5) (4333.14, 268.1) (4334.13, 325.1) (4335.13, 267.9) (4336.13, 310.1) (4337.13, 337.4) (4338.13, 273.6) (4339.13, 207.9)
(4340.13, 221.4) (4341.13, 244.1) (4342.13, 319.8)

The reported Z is 4274.67 angstrom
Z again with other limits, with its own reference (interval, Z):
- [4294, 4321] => 4309.26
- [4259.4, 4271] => 4269.75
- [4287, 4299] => 4288.47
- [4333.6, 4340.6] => 4339.13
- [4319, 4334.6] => 4324.17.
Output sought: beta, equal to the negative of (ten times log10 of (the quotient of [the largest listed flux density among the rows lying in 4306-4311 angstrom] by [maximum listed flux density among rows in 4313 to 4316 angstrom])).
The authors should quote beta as 1.1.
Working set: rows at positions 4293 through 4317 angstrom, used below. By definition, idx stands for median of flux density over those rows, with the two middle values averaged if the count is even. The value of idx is 212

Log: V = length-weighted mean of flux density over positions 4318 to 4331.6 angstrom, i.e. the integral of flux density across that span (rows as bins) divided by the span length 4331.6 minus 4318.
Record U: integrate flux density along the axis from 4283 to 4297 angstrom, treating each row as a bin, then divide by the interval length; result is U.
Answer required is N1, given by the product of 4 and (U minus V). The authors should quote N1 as -66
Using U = 237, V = 254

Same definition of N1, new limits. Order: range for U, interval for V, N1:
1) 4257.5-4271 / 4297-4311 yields 259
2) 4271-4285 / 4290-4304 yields 111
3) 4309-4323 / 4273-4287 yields 76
